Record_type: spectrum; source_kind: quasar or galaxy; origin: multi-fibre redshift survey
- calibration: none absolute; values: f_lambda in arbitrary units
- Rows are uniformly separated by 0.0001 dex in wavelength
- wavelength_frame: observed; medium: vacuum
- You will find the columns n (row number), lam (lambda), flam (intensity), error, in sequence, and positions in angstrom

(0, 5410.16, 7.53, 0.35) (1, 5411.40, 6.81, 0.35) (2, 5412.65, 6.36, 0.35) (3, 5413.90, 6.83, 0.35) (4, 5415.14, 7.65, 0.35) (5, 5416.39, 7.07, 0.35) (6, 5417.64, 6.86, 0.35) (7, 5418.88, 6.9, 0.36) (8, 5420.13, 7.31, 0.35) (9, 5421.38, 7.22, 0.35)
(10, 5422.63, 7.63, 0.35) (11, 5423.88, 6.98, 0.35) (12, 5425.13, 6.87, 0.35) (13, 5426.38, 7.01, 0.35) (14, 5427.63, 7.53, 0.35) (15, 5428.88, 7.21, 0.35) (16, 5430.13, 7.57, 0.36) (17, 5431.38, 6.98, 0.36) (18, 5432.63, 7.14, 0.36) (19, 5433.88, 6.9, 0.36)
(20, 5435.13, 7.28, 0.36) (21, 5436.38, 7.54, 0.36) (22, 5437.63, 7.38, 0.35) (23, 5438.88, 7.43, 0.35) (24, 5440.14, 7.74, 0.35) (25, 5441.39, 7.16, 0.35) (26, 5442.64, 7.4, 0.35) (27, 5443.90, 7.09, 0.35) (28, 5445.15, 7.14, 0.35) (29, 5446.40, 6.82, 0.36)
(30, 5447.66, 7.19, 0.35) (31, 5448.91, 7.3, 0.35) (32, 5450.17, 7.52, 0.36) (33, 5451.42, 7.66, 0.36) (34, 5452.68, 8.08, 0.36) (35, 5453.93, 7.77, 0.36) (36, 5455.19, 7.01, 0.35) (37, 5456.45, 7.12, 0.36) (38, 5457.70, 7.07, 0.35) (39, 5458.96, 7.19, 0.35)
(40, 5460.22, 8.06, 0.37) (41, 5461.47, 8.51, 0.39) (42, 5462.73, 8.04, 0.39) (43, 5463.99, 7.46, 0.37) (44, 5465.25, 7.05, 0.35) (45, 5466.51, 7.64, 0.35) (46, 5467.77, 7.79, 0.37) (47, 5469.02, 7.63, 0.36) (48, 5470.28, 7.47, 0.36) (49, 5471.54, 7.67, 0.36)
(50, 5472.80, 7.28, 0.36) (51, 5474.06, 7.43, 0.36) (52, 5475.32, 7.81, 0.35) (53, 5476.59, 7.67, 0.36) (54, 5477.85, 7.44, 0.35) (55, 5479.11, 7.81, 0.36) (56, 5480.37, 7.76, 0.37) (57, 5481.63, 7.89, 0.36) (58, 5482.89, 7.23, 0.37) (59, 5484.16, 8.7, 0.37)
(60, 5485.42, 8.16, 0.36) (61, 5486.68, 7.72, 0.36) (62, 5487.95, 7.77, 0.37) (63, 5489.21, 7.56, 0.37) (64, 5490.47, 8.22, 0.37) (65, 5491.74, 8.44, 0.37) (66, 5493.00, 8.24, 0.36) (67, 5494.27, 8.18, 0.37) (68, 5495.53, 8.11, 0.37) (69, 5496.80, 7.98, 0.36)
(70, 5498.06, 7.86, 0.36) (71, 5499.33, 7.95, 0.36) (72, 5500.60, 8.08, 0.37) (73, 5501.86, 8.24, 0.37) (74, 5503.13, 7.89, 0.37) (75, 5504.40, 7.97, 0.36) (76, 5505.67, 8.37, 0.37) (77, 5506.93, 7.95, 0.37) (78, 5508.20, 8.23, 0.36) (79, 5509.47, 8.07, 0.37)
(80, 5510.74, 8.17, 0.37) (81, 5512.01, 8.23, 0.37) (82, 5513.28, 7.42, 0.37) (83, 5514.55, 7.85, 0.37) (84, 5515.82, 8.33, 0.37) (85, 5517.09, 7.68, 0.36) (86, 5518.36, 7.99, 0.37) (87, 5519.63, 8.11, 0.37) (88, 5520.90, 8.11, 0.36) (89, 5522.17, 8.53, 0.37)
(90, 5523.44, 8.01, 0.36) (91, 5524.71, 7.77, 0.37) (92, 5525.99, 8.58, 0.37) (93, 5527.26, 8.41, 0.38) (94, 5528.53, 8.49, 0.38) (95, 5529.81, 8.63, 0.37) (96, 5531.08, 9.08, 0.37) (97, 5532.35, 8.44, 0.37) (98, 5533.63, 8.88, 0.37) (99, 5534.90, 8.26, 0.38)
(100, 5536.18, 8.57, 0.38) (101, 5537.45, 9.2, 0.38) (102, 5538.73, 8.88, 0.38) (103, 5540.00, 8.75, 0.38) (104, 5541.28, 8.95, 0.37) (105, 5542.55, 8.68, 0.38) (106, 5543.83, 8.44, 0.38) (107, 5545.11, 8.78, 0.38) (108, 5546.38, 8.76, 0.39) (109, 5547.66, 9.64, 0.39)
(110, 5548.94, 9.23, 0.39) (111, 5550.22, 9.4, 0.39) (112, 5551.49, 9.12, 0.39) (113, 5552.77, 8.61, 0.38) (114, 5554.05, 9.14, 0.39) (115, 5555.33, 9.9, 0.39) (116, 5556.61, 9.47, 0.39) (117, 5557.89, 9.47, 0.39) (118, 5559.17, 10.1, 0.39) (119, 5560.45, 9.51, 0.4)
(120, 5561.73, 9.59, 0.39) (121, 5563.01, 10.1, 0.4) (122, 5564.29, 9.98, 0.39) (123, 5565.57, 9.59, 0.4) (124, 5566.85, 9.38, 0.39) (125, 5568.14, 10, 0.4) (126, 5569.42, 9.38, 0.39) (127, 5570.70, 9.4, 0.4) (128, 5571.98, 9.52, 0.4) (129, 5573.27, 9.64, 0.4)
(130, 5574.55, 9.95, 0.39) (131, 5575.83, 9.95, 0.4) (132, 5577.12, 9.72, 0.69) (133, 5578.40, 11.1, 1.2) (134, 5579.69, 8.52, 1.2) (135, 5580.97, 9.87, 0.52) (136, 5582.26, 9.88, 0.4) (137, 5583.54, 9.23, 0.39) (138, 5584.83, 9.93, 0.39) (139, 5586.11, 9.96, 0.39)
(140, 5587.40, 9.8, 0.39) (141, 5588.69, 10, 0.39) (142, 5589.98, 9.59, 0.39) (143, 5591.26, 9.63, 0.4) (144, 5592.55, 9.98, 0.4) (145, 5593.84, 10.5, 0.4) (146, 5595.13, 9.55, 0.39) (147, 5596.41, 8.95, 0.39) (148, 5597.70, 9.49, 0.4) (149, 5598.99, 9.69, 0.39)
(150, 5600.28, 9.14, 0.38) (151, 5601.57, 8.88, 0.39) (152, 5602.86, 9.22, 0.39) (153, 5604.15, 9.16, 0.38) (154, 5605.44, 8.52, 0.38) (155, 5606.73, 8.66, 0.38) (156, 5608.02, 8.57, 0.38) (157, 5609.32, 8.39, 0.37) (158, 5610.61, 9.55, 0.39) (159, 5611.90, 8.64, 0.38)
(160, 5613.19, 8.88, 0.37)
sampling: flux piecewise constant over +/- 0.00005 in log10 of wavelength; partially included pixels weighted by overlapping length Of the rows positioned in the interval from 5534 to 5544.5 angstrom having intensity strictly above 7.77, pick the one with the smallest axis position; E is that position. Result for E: 5534.90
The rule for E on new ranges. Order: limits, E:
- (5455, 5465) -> 5460.22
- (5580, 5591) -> 5580.97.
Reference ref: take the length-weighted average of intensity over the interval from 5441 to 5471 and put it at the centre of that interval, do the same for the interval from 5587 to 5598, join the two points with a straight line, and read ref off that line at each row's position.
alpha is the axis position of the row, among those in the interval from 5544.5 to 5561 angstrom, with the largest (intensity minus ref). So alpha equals 5559.17 angstrom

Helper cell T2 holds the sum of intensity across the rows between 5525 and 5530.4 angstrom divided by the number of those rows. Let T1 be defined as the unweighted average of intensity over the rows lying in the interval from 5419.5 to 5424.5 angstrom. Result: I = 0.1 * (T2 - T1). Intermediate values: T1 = 7.3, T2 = 8.5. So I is 0.12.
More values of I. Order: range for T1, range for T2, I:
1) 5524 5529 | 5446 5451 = -0.11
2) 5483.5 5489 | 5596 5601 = 0.12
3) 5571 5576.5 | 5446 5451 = -0.26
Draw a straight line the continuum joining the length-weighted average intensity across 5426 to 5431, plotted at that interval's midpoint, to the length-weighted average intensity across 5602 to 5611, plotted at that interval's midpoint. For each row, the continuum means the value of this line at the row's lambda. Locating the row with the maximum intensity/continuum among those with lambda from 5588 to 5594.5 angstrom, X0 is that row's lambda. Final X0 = 5593.84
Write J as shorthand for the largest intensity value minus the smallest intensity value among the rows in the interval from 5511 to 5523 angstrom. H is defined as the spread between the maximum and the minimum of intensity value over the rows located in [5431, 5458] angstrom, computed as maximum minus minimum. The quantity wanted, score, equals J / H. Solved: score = 0.9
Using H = 1.3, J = 1.11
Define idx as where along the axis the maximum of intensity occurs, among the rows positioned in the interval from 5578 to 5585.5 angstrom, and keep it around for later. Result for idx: 5578.40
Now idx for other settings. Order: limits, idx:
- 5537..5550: 5547.66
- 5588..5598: 5593.84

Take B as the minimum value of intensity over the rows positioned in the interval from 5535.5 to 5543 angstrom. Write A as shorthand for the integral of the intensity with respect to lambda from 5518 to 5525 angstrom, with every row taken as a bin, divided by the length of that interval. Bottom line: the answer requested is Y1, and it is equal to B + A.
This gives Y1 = 16.7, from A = 8.1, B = 8.57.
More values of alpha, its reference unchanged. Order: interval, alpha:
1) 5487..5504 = 5491.74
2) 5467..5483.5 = 5467.77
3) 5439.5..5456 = 5452.68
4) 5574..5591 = 5578.40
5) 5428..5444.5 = 5440.14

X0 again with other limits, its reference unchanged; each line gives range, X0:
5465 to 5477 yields 5467.77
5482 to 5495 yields 5484.16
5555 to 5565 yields 5559.17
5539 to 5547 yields 5541.28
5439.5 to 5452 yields 5440.14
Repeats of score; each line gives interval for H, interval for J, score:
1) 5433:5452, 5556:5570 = 0.8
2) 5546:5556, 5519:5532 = 1.0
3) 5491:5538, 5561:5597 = 1.4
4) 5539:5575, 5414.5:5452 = 0.6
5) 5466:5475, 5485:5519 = 2.0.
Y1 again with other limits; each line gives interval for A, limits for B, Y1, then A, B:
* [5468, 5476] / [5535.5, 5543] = 16.1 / 7.6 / 8.57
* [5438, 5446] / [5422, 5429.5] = 14.2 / 7.3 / 6.87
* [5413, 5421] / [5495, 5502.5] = 14.9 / 7.1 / 7.86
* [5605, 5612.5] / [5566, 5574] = 18.1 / 8.7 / 9.38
